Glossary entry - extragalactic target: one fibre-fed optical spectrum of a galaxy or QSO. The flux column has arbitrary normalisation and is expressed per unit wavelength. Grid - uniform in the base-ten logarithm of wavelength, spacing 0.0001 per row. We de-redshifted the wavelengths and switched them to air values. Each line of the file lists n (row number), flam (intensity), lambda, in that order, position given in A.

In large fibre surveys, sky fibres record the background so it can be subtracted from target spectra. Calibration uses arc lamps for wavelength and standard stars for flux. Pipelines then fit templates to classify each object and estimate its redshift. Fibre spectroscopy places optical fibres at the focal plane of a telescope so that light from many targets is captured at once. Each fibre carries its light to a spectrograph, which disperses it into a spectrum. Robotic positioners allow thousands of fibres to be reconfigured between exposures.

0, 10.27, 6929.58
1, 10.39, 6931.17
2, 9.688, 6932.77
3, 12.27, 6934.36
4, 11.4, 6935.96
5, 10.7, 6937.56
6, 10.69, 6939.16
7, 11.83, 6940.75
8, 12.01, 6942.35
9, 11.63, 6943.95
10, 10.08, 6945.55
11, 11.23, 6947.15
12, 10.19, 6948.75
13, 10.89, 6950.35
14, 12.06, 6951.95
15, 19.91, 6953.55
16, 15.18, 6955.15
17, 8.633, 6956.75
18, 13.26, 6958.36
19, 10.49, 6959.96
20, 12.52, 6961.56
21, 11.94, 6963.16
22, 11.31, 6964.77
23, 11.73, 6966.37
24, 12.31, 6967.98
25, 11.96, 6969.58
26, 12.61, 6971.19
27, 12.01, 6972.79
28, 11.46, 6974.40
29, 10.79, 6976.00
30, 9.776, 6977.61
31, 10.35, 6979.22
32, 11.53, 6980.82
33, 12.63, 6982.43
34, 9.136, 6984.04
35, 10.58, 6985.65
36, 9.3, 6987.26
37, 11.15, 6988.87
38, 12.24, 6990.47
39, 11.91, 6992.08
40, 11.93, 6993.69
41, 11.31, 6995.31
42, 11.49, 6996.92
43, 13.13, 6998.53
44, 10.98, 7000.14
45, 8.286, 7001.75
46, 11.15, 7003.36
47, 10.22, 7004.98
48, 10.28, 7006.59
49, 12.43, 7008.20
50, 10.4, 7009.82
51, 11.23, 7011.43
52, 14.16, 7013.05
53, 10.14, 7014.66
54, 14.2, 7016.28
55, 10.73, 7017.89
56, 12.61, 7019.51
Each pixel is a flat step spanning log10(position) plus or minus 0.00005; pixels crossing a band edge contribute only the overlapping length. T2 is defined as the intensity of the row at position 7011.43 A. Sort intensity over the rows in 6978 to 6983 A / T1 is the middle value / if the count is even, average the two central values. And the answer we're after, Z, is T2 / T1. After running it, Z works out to 0.97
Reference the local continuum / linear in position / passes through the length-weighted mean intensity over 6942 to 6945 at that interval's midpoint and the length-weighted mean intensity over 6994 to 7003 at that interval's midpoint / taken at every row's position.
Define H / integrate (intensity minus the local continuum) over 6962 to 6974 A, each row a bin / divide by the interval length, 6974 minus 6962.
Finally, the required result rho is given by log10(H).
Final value -0.23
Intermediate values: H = 0.59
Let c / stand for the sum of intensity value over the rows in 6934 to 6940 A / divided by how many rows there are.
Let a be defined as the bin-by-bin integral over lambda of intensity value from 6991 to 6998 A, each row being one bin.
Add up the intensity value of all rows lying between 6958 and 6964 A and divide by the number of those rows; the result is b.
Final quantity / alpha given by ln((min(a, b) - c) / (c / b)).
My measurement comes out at -0.17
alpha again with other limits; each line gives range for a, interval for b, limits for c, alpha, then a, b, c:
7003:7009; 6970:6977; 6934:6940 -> -0.75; 66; 11.7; 11.3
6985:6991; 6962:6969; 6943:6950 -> 0.13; 65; 11.8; 10.8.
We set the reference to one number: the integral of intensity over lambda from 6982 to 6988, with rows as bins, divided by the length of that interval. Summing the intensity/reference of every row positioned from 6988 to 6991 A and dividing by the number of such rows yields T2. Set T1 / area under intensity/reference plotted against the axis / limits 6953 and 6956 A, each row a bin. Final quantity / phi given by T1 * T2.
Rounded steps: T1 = 5.0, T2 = 1.138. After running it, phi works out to 5.72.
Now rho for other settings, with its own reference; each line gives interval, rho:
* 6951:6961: 0.23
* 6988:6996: -0.27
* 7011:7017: 0.19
